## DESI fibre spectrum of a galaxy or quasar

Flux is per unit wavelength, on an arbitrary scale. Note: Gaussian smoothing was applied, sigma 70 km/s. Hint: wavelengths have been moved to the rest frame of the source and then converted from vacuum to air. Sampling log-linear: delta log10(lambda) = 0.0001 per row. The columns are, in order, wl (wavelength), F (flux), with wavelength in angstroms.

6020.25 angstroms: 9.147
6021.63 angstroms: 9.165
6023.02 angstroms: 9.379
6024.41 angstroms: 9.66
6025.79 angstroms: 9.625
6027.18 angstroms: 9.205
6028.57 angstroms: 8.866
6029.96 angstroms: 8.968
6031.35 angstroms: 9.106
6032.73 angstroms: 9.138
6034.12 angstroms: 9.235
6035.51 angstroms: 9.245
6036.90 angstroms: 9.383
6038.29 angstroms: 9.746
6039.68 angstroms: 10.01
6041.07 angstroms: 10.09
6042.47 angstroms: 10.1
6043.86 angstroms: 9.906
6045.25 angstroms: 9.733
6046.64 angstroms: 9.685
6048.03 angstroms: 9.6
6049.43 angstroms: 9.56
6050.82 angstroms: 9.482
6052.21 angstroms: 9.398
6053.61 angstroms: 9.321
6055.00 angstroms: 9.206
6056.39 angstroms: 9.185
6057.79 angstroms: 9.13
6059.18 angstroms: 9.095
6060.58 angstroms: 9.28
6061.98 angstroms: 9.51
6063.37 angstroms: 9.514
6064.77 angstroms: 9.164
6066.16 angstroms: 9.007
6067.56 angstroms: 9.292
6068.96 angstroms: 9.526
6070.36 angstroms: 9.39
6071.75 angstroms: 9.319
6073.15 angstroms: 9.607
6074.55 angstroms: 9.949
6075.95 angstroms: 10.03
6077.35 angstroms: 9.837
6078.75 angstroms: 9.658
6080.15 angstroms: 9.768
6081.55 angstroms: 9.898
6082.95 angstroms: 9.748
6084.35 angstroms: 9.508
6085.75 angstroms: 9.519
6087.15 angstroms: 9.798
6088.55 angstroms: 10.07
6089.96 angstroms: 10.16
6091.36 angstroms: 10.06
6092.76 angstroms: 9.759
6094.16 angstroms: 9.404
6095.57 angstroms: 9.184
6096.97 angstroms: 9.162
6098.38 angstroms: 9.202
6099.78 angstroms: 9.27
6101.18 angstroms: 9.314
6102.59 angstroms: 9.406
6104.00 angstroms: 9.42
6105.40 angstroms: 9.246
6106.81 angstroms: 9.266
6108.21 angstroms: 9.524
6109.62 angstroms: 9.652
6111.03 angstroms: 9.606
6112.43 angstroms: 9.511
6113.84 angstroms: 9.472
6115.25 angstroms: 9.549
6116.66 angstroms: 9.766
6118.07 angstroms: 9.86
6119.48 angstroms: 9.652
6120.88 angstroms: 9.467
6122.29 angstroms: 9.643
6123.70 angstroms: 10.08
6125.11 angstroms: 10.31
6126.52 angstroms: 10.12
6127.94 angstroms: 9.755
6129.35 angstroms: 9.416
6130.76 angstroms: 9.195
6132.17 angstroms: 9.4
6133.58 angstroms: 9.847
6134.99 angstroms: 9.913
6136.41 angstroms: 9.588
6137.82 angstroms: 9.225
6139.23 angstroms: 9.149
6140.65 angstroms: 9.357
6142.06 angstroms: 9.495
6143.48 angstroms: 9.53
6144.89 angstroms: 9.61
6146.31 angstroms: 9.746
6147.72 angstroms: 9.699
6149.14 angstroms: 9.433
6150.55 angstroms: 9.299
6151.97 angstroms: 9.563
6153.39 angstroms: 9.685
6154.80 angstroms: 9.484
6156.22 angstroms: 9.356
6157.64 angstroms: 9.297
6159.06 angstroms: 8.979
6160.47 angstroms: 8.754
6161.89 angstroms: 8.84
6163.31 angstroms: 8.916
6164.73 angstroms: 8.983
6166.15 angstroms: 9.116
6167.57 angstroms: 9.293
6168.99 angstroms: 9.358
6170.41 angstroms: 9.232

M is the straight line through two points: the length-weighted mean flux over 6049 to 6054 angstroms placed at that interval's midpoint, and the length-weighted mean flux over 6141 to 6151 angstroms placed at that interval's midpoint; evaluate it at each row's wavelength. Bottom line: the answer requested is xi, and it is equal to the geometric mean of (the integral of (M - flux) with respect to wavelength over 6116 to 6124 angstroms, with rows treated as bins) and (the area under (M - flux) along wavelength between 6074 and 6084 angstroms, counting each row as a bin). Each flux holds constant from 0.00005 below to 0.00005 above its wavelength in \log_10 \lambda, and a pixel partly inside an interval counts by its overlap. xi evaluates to 2.43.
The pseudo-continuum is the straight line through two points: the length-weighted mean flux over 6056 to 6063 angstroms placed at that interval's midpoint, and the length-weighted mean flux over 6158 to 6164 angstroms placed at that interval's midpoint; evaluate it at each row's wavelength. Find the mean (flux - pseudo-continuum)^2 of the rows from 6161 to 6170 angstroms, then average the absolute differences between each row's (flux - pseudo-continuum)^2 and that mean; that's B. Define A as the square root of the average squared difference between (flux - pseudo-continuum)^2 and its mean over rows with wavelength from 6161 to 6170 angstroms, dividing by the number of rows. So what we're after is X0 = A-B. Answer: 0.009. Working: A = 0.09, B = 0.082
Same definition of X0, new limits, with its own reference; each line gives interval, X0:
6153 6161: 0.037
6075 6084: 0.028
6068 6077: 0.022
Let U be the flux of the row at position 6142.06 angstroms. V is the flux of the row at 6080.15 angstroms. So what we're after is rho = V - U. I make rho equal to 0.3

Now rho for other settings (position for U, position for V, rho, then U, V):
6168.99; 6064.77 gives -0.2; 9.358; 9.164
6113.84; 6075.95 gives 0.6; 9.472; 10.03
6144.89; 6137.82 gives -0.4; 9.61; 9.225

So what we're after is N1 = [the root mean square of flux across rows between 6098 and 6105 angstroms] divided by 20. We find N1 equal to 0.466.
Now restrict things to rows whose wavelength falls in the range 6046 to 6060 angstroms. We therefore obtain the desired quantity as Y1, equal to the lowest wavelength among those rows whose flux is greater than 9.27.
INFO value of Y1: 6046.64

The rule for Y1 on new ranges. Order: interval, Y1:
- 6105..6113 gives 6108.21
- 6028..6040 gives 6036.90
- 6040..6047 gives 6041.07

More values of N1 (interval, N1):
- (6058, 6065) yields 0.466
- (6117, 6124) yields 0.487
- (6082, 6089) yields 0.487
